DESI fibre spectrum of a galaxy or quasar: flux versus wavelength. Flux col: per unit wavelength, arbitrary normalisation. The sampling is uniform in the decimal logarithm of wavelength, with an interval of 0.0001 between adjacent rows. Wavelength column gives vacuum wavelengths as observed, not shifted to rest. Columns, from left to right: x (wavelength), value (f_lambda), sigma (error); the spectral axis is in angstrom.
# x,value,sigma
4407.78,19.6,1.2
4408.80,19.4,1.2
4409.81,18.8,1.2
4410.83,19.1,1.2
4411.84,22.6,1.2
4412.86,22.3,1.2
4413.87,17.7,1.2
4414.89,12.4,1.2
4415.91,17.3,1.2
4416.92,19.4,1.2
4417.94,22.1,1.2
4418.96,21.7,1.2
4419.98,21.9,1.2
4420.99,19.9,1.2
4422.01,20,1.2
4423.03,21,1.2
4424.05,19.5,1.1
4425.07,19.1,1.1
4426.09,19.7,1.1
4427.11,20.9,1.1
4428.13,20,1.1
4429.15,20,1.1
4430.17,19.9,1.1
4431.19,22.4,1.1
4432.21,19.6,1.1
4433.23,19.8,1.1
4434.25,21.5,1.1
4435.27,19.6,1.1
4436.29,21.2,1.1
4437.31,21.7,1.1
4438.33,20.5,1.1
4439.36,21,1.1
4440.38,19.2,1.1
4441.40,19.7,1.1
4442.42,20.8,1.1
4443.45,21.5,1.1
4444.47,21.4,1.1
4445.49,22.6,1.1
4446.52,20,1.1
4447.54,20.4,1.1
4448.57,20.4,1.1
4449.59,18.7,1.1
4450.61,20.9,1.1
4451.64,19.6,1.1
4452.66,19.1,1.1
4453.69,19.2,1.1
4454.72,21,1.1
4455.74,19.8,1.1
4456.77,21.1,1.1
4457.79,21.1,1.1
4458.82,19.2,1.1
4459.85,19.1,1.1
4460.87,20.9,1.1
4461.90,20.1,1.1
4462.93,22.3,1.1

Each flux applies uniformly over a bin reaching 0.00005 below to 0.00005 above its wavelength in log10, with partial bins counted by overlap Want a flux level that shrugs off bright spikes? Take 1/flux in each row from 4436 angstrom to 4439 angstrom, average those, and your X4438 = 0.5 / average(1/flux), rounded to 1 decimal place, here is 10.6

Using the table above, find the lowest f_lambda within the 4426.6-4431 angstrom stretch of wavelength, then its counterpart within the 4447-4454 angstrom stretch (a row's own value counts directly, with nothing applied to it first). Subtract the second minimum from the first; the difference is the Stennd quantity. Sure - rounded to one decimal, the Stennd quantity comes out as 1.2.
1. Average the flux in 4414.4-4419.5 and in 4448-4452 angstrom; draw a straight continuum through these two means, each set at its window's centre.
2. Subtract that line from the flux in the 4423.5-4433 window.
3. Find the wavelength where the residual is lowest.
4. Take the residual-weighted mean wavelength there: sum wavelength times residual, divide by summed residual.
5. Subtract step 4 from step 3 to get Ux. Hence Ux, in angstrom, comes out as -3.8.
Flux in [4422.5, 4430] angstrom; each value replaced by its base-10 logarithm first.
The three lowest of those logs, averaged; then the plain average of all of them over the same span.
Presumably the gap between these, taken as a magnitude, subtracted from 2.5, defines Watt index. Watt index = 2.49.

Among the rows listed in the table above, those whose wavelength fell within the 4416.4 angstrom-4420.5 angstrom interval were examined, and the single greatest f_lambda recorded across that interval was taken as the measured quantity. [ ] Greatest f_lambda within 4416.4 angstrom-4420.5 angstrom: 22.1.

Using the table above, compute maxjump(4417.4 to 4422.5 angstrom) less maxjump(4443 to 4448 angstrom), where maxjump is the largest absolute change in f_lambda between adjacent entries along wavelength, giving -0.6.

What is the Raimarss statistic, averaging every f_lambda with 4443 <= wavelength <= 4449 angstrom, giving 21.05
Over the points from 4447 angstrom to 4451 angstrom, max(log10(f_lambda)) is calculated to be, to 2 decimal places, 1.32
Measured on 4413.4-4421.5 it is 1.34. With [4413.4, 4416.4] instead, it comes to 1.25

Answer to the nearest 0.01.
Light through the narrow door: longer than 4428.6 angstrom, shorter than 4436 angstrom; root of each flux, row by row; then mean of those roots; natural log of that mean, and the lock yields 1.51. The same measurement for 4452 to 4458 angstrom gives 1.50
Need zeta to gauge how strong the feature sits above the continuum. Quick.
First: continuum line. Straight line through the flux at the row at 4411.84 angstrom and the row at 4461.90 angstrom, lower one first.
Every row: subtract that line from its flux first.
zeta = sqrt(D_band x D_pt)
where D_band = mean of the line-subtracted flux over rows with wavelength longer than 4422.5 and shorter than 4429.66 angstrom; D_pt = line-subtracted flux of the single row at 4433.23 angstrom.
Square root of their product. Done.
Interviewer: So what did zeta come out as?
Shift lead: 1.8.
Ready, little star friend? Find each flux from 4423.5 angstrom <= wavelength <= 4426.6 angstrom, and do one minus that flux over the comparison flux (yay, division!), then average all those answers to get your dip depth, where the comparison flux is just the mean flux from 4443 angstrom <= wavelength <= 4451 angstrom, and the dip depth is 0.06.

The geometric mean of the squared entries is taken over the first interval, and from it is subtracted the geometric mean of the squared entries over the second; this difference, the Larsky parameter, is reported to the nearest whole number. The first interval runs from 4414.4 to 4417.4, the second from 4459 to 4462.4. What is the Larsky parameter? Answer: -142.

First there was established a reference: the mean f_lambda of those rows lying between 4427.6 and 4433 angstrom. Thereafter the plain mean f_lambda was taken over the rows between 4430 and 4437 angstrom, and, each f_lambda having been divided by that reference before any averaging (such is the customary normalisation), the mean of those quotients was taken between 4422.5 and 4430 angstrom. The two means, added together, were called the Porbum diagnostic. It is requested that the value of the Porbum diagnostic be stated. 21.6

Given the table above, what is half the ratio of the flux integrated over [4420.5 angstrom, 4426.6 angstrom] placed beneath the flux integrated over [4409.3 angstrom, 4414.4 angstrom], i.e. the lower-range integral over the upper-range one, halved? 0.42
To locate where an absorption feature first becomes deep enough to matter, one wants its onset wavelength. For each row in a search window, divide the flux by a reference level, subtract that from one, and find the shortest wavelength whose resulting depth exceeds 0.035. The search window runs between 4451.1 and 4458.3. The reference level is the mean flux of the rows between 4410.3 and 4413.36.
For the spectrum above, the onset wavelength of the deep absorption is 4451.64 angstrom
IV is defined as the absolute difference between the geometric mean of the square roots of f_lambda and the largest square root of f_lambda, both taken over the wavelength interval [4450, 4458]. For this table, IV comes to 0.10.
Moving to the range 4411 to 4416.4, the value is 0.51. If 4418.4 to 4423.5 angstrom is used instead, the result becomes 0.11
